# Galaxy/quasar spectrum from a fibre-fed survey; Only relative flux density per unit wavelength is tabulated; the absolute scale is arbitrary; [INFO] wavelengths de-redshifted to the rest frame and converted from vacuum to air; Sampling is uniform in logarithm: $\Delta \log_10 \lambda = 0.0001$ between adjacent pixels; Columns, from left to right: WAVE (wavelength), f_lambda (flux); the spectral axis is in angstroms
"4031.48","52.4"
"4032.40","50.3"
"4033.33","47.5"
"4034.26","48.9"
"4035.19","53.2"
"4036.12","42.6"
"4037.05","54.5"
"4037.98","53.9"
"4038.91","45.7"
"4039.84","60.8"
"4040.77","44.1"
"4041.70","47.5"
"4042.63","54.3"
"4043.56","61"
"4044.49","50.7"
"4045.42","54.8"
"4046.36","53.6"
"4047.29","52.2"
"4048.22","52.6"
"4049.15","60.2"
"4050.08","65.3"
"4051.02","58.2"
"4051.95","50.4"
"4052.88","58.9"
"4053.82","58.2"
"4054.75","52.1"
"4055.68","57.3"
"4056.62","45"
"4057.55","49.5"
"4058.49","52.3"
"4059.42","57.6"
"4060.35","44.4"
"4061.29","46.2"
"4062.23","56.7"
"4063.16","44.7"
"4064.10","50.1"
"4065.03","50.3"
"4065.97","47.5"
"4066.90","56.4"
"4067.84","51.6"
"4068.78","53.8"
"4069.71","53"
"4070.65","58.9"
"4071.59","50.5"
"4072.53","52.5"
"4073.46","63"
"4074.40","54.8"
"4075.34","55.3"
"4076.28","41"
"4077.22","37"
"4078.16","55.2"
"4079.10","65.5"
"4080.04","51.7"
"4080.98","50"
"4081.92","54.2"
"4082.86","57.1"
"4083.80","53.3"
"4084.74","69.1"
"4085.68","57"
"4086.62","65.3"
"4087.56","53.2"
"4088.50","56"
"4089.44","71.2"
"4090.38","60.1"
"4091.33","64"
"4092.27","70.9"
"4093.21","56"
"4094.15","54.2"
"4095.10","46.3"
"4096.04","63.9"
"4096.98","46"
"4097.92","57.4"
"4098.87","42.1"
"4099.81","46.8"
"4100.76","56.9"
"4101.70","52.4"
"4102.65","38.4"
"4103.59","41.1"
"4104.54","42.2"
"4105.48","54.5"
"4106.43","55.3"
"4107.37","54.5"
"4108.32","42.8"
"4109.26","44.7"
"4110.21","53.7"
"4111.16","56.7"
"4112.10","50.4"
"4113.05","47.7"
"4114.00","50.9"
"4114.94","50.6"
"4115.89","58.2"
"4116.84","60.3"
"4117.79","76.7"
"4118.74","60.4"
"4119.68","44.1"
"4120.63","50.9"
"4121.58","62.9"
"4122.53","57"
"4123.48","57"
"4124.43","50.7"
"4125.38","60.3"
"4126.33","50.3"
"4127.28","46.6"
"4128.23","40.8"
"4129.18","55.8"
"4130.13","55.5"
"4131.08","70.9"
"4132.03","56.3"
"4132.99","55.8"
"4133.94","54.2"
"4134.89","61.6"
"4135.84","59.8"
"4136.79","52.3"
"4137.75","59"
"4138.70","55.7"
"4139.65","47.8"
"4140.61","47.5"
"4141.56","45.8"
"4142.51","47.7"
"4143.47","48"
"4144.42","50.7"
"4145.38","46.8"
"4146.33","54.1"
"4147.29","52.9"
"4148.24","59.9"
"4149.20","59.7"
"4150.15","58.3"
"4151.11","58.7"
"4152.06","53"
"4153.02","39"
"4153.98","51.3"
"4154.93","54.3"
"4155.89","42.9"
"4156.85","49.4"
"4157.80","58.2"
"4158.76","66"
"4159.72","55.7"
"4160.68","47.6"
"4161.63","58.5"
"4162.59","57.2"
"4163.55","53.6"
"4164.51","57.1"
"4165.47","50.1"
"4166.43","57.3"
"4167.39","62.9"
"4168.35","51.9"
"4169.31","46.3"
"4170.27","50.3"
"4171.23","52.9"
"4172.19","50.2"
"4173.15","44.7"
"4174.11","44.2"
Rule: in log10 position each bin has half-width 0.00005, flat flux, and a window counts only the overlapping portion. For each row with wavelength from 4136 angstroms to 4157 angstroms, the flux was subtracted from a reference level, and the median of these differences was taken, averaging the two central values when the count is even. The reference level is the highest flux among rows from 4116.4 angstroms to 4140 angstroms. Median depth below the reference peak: 25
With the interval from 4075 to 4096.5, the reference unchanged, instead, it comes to 21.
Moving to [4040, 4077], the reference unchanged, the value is 24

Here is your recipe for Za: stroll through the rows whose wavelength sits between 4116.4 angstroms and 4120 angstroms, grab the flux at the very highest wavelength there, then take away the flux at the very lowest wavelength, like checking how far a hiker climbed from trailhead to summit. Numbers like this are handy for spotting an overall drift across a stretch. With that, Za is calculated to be -16.2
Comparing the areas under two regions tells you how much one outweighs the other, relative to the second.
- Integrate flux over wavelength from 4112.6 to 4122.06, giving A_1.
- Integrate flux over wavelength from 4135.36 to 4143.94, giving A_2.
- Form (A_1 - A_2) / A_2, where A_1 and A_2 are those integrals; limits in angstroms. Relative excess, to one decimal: 0.2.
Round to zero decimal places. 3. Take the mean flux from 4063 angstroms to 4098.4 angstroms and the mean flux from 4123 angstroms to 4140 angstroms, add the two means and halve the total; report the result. 55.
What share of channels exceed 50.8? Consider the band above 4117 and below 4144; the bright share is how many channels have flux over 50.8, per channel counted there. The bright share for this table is 0.64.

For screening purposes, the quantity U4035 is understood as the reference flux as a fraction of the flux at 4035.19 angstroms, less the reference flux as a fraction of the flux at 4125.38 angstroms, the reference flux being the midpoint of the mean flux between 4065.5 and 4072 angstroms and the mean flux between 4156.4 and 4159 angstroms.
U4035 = 0.12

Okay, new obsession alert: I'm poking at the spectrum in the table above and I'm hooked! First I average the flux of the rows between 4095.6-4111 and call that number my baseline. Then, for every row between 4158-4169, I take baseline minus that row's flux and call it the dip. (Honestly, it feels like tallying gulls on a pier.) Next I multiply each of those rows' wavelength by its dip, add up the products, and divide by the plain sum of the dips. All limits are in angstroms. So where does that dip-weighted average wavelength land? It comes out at 4163.2 angstroms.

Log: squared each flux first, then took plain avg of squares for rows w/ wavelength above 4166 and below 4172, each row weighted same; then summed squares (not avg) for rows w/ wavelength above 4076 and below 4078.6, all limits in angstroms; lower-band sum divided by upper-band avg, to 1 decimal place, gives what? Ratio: 2.1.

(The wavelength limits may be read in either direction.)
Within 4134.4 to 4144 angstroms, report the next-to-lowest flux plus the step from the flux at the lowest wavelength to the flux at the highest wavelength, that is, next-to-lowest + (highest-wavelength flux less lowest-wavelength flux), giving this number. 34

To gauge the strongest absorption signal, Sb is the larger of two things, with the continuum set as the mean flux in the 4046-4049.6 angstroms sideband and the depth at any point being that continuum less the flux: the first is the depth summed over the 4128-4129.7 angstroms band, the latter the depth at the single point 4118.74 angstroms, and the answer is 13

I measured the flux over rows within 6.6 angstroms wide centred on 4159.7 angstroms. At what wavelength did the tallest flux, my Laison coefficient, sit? 4158.76 angstroms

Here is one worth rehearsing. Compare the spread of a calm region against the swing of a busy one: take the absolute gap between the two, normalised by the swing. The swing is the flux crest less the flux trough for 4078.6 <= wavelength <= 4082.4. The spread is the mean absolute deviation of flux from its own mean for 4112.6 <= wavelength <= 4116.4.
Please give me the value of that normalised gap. 0.80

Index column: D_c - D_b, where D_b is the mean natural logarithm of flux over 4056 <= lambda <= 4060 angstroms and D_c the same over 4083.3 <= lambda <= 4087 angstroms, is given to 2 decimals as 0.18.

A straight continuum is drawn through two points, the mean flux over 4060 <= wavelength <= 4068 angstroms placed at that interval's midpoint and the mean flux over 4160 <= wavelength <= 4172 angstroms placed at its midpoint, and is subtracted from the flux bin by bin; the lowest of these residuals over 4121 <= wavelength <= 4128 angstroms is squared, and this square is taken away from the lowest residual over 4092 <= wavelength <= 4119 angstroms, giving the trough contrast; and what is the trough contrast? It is -45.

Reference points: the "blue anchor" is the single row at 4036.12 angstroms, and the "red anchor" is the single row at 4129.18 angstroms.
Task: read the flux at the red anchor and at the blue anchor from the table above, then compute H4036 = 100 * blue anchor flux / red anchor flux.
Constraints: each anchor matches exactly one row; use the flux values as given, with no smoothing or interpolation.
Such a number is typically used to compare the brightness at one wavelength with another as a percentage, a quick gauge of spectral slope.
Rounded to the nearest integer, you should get 76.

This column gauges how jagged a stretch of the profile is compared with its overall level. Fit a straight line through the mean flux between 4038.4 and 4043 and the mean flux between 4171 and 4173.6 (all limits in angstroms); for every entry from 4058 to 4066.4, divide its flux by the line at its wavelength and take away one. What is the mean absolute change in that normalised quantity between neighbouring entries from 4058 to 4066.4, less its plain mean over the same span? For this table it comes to 0.13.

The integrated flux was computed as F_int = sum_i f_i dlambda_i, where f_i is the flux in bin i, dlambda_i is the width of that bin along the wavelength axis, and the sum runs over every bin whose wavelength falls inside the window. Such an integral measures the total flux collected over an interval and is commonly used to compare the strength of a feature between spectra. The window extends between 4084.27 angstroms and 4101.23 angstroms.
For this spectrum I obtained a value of 977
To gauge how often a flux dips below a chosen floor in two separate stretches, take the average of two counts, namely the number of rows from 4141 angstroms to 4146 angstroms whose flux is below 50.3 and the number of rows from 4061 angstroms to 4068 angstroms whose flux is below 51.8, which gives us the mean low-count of 5.0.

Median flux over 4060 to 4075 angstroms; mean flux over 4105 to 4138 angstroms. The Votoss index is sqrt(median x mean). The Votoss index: 53.4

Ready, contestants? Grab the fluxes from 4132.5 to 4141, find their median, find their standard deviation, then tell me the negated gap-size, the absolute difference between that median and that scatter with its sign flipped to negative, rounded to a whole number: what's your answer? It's -51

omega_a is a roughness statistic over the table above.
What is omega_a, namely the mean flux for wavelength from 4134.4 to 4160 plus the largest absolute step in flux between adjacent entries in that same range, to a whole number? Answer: 67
